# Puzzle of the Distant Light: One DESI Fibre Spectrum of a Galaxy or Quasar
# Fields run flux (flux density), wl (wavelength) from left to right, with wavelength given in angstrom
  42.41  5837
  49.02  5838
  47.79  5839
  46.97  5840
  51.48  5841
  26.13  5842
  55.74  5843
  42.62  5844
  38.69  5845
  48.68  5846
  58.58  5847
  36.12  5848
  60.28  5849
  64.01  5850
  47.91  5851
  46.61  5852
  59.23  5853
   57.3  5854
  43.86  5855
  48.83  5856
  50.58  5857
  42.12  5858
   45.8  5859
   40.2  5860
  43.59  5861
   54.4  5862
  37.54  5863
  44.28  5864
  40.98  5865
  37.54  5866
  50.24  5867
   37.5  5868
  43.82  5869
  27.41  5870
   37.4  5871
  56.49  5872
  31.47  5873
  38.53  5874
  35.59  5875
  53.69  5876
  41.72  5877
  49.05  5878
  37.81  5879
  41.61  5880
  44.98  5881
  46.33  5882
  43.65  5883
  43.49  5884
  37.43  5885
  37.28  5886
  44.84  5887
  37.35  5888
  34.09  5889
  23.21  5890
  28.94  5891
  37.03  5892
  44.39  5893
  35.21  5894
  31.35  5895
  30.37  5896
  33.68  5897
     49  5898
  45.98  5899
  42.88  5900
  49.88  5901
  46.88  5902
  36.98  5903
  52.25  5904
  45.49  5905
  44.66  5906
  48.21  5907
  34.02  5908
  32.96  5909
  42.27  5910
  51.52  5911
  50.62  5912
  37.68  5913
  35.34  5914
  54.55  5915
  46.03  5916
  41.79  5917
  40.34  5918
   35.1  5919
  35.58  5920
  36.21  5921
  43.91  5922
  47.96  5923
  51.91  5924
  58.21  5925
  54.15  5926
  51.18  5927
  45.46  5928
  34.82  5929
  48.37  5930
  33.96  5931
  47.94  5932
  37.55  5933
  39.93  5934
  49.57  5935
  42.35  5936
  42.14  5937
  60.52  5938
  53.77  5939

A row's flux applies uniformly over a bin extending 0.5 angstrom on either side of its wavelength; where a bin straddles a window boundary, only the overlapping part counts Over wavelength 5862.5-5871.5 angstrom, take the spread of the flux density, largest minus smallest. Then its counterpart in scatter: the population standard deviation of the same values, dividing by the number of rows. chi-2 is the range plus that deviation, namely 29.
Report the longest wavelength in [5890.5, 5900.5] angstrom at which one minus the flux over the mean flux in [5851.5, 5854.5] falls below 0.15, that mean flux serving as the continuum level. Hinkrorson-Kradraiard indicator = 5898 angstrom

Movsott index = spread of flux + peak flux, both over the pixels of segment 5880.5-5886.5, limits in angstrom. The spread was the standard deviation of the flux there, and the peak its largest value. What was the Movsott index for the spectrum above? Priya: 50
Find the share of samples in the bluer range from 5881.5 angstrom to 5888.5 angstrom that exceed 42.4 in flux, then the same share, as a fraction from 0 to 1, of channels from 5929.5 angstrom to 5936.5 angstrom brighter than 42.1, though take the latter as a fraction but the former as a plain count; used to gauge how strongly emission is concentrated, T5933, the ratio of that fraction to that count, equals 0.14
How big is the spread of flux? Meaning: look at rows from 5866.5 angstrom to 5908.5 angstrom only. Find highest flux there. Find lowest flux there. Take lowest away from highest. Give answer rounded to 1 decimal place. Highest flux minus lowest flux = 33.3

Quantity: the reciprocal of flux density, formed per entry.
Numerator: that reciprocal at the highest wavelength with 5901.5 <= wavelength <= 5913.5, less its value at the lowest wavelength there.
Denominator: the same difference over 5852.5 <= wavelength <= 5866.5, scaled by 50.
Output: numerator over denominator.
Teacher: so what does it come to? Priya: 0.0107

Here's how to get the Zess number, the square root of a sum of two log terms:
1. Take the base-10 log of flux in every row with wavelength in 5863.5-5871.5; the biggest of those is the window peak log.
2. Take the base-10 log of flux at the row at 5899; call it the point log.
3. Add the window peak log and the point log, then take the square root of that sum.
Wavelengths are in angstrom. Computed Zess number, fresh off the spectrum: 1.83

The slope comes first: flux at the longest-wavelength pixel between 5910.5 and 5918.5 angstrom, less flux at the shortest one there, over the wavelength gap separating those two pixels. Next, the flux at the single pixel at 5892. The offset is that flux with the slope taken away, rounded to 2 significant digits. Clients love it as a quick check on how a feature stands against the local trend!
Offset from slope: 39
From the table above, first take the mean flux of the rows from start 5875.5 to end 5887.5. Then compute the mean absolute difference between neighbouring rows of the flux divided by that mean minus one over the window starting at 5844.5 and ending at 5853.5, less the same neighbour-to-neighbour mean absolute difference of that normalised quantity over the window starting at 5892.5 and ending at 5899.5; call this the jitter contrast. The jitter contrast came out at 0.15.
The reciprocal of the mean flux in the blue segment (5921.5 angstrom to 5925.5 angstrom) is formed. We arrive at 0.0198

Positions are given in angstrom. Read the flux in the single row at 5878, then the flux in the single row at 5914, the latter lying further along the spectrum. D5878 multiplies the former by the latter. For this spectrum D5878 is 1733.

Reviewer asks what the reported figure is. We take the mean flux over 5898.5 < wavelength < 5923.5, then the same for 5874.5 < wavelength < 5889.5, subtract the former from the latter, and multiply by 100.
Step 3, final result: -124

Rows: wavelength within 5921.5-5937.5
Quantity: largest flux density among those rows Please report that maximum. 58.21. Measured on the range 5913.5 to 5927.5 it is 58.21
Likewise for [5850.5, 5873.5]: 59.23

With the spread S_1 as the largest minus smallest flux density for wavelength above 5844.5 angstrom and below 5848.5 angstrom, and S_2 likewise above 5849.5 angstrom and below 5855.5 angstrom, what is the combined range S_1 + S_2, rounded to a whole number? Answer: 43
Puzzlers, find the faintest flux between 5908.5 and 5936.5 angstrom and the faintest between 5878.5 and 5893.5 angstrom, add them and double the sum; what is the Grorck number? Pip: 112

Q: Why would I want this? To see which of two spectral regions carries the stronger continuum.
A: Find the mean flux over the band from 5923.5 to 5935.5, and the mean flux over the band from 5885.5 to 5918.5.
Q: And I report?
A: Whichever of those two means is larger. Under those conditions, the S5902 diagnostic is 46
